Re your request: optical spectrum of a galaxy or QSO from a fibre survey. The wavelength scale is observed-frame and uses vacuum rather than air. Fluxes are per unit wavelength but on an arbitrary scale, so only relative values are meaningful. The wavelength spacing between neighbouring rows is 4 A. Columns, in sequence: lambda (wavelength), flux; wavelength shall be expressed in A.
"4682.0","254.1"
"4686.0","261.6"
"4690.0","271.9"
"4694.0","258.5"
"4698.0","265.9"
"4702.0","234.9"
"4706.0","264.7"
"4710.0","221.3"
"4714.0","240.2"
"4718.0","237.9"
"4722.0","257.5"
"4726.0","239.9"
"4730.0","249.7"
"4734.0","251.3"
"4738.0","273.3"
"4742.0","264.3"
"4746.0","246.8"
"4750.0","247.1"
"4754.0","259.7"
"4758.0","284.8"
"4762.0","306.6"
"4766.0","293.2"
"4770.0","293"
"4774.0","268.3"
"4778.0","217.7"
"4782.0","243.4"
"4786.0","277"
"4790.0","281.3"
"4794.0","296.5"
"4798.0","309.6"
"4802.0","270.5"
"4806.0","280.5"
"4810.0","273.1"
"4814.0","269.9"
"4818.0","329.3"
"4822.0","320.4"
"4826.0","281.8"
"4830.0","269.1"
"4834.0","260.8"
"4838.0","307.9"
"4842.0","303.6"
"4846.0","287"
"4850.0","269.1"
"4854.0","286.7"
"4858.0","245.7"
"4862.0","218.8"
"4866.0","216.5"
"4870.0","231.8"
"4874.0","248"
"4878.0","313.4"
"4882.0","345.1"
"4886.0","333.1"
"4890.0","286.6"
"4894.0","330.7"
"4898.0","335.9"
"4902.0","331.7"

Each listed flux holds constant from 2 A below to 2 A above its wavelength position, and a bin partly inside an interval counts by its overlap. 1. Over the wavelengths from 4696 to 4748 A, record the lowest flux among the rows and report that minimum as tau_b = 221.3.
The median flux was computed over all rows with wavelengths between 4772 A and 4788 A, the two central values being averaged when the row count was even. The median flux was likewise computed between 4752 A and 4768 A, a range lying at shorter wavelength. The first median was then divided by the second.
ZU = 0.89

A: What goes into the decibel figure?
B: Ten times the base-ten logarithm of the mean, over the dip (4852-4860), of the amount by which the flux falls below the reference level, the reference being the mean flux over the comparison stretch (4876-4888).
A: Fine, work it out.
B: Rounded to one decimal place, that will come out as 18.1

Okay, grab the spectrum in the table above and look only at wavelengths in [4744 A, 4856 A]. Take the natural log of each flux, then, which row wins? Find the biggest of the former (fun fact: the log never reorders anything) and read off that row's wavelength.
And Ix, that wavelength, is 4818.0 A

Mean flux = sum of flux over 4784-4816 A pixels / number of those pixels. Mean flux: 282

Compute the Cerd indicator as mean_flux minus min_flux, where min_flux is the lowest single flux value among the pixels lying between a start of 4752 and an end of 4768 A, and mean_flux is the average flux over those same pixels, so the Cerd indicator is 26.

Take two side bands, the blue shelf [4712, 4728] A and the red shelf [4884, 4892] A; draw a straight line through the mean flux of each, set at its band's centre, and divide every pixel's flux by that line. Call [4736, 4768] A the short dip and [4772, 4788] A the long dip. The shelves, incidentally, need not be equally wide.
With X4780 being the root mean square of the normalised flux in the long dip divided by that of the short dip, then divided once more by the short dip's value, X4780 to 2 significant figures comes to 0.84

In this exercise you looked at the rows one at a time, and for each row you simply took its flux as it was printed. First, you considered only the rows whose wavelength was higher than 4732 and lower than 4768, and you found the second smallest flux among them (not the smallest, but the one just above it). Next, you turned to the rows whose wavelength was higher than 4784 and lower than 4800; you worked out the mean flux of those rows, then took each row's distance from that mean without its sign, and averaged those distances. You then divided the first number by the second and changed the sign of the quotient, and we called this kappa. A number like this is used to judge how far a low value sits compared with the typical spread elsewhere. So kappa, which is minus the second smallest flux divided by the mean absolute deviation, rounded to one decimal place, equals -20.7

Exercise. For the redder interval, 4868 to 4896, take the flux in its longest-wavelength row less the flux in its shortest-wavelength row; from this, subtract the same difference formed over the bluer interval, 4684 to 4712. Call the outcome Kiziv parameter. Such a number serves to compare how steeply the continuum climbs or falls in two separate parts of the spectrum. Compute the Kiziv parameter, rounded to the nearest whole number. 139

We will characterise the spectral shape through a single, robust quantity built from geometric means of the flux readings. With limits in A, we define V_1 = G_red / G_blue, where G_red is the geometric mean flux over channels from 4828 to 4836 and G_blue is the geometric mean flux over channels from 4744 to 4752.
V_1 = 1.07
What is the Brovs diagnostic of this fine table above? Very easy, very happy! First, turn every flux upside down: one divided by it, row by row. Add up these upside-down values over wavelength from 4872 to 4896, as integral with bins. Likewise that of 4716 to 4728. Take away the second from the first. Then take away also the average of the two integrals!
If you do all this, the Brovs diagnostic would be -0.034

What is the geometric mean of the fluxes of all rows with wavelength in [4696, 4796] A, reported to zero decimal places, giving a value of 260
